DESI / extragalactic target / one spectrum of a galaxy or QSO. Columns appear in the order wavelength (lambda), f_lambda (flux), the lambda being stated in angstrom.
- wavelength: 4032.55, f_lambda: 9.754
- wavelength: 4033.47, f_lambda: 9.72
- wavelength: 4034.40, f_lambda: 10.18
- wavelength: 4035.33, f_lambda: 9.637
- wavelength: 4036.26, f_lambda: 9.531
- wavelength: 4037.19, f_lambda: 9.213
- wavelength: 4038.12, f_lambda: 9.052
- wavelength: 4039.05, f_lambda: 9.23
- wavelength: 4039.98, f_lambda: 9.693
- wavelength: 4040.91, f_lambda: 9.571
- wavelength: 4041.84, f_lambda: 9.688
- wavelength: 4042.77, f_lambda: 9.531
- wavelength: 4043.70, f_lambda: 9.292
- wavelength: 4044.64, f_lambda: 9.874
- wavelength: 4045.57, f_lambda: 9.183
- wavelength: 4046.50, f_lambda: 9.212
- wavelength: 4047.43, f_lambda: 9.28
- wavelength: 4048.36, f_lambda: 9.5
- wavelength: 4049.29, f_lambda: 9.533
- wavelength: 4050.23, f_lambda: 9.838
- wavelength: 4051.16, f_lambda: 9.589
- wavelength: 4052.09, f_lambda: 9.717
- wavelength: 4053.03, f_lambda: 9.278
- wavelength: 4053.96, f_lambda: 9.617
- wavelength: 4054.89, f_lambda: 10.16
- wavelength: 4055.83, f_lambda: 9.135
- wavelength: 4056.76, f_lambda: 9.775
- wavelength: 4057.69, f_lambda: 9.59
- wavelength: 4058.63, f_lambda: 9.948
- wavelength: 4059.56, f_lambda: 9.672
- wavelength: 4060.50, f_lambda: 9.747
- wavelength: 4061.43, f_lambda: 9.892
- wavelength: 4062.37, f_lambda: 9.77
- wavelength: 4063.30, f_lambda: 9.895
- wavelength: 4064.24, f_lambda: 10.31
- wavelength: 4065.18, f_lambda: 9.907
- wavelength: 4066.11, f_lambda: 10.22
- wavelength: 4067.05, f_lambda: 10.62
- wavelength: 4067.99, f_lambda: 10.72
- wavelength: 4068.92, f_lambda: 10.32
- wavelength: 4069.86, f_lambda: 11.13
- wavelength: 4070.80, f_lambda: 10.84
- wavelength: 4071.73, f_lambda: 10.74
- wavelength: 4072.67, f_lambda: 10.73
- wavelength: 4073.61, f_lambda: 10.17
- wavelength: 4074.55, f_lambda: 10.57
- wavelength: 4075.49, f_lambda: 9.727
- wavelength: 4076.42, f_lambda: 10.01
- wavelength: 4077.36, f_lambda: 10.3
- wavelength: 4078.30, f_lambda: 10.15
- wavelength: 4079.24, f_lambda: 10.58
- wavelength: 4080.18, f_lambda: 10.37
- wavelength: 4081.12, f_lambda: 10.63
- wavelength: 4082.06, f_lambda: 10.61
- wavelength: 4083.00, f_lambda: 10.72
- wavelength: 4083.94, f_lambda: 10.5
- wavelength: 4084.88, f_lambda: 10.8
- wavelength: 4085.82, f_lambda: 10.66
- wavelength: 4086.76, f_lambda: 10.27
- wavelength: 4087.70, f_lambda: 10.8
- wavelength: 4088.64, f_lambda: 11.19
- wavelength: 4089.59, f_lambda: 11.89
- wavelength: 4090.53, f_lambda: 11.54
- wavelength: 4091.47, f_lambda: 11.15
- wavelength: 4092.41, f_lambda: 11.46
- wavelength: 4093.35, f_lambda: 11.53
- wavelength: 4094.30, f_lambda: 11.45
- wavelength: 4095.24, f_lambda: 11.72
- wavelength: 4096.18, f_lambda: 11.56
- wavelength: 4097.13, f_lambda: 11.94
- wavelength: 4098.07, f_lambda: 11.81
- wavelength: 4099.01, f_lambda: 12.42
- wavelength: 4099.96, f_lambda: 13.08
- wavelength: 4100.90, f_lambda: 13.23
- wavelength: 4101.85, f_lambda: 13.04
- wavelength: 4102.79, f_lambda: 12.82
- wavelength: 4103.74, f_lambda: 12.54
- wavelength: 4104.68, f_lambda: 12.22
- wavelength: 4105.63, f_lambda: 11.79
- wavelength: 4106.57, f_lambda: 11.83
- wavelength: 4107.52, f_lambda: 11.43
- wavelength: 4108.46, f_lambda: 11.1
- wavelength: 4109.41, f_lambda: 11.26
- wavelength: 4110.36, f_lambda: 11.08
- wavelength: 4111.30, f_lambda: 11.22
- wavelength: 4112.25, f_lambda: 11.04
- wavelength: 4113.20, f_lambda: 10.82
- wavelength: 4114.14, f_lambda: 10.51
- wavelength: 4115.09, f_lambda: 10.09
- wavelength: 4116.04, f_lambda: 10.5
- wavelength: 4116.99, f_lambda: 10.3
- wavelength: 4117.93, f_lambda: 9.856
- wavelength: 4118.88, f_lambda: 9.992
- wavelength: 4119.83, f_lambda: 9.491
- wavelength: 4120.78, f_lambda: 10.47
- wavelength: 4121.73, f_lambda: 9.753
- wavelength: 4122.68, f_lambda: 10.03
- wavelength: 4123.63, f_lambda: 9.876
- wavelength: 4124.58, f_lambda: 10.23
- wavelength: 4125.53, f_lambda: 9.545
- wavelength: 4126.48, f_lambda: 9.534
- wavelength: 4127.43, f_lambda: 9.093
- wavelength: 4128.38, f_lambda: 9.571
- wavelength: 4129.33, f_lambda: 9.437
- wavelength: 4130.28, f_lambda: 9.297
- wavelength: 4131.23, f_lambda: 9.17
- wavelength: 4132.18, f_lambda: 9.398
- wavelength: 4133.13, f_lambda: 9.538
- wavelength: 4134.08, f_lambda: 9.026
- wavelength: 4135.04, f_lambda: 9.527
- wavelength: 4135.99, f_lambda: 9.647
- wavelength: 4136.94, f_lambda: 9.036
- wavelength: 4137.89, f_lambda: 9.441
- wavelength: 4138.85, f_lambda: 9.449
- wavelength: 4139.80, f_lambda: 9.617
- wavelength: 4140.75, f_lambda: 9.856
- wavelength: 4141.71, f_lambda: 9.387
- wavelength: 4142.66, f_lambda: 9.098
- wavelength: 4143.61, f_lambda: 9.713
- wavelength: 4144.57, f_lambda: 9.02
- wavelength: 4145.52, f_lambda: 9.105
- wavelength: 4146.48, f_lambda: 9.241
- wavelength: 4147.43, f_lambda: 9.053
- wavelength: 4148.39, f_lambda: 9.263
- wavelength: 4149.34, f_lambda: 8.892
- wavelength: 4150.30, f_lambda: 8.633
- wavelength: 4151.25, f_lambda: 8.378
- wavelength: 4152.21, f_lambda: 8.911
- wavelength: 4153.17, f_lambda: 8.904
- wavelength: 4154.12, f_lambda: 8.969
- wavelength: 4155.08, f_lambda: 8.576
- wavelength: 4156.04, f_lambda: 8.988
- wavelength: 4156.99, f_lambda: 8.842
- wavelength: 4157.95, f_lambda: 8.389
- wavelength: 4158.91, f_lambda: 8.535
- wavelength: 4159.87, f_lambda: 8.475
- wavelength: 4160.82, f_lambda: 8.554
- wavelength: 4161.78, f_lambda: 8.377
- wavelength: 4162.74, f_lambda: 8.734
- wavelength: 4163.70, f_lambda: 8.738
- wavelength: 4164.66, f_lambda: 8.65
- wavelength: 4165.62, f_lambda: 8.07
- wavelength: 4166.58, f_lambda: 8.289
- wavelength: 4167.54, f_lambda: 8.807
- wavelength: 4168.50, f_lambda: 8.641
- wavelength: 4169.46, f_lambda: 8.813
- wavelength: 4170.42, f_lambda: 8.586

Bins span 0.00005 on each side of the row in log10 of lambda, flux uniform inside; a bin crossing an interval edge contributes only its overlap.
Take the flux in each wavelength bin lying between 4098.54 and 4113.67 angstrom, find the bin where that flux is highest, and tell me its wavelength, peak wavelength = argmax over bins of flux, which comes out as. 4100.90 angstrom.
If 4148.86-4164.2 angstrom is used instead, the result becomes 4156.04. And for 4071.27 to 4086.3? 4084.88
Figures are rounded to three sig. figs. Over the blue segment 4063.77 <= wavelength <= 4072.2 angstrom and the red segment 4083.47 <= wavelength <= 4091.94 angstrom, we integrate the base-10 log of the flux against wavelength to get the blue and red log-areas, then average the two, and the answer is 8.71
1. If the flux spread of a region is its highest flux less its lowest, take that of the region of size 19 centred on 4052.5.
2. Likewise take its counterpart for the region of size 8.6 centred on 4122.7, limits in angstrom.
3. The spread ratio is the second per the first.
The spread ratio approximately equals 1.0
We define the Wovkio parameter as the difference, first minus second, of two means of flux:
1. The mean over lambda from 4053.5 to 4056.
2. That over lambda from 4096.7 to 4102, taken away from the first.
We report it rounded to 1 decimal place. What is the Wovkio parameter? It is -2.9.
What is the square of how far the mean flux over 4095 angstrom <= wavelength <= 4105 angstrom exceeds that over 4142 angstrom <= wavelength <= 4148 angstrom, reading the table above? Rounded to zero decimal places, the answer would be 10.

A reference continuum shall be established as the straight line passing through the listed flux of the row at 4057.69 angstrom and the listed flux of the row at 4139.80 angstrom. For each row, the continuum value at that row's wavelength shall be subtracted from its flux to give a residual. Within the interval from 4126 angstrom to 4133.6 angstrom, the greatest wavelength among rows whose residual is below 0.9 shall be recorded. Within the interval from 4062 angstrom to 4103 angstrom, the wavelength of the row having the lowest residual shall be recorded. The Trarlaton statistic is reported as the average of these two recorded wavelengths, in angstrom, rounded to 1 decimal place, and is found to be 4104.3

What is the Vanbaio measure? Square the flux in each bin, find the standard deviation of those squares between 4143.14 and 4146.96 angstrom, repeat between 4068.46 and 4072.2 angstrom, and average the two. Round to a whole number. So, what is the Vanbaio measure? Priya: 6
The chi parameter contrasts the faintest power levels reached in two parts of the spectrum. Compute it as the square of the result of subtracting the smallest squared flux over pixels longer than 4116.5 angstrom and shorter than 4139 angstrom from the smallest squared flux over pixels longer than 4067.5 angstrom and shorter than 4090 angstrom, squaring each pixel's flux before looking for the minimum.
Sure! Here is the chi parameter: 173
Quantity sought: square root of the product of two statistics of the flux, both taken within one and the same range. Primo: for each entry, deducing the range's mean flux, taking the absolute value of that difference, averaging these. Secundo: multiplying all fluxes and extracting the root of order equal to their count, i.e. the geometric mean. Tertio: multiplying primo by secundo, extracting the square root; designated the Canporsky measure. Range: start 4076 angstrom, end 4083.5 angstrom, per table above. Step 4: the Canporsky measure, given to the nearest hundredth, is 1.49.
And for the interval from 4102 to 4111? 2.44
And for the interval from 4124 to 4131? 1.44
